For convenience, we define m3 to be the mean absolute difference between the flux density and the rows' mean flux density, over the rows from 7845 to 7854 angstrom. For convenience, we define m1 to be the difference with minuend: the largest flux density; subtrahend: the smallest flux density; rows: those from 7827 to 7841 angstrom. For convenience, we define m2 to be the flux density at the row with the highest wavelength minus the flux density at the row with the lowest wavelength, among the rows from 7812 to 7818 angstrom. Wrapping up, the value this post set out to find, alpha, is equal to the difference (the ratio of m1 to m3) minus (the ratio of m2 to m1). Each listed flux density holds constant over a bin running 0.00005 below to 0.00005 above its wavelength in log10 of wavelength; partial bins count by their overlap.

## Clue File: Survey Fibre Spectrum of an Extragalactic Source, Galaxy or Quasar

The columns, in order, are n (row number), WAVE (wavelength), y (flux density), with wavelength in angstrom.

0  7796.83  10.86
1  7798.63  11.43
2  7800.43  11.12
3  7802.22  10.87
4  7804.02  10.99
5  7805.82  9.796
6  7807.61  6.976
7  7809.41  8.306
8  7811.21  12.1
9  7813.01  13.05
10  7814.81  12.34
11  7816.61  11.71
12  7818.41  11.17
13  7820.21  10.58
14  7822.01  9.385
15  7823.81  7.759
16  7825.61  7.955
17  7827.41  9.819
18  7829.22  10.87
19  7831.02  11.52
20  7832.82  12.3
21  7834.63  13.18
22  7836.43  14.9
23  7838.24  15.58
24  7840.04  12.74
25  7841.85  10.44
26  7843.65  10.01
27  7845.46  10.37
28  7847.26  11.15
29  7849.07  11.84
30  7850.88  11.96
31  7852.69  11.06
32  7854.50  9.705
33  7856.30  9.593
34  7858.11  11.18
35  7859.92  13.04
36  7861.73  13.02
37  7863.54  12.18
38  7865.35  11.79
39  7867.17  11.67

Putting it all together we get 11.8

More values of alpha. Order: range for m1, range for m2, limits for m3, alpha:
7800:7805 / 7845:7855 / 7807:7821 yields 2.8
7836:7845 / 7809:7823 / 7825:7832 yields 4.6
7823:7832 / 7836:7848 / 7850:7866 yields 4.8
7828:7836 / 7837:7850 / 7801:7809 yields 3.3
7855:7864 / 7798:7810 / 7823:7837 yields 2.7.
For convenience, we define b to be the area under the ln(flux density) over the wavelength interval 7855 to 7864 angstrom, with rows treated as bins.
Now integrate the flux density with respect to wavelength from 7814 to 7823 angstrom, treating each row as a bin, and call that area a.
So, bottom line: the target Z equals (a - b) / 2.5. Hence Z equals 30.7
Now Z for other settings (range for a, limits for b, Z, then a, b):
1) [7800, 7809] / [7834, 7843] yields 26.0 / 88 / 23.2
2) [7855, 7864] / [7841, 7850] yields 33.6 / 105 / 21.4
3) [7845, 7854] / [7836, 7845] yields 31.5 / 101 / 22.6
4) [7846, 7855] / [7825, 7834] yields 31.7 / 101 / 21.2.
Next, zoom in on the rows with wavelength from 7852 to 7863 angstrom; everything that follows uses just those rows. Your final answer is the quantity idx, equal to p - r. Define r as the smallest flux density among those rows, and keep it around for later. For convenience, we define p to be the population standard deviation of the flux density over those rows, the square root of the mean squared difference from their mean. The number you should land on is -8.2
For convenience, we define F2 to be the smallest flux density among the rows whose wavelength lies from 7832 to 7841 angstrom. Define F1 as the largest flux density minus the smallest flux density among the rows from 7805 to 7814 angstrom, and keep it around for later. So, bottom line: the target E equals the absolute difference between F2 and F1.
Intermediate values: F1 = 6.1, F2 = 12.3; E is 6.2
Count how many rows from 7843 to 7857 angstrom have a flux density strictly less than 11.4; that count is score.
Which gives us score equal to 6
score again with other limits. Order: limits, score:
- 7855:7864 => 2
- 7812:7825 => 4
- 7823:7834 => 4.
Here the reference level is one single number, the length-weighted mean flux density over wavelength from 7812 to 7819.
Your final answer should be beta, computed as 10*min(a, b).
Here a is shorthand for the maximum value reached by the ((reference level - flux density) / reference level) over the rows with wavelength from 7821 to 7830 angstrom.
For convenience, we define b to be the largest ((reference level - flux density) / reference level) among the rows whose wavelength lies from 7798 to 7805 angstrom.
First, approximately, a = 0.359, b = 0.10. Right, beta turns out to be 1.02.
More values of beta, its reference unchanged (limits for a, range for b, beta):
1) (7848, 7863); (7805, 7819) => 2.07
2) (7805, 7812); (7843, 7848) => 1.73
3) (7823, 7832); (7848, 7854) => 0.86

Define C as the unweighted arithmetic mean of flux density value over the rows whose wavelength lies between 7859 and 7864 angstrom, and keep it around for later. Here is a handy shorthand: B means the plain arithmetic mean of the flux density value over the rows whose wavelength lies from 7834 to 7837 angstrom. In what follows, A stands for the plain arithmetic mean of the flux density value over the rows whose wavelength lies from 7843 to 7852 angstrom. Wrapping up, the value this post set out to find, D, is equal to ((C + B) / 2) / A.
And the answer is 1.21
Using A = 11.1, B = 14.0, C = 12.7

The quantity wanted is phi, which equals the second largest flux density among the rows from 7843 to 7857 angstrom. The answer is 11.84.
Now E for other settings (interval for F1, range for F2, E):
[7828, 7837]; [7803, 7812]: 2.9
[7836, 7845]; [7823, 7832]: 2.2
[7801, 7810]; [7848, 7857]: 5.6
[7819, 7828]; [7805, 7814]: 4.2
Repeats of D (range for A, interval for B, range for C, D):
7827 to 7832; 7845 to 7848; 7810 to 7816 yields 1.08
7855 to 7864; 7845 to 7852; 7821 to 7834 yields 0.90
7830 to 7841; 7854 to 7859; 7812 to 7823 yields 0.81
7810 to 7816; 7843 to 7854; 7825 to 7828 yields 0.80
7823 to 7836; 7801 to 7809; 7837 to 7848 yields 1.02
